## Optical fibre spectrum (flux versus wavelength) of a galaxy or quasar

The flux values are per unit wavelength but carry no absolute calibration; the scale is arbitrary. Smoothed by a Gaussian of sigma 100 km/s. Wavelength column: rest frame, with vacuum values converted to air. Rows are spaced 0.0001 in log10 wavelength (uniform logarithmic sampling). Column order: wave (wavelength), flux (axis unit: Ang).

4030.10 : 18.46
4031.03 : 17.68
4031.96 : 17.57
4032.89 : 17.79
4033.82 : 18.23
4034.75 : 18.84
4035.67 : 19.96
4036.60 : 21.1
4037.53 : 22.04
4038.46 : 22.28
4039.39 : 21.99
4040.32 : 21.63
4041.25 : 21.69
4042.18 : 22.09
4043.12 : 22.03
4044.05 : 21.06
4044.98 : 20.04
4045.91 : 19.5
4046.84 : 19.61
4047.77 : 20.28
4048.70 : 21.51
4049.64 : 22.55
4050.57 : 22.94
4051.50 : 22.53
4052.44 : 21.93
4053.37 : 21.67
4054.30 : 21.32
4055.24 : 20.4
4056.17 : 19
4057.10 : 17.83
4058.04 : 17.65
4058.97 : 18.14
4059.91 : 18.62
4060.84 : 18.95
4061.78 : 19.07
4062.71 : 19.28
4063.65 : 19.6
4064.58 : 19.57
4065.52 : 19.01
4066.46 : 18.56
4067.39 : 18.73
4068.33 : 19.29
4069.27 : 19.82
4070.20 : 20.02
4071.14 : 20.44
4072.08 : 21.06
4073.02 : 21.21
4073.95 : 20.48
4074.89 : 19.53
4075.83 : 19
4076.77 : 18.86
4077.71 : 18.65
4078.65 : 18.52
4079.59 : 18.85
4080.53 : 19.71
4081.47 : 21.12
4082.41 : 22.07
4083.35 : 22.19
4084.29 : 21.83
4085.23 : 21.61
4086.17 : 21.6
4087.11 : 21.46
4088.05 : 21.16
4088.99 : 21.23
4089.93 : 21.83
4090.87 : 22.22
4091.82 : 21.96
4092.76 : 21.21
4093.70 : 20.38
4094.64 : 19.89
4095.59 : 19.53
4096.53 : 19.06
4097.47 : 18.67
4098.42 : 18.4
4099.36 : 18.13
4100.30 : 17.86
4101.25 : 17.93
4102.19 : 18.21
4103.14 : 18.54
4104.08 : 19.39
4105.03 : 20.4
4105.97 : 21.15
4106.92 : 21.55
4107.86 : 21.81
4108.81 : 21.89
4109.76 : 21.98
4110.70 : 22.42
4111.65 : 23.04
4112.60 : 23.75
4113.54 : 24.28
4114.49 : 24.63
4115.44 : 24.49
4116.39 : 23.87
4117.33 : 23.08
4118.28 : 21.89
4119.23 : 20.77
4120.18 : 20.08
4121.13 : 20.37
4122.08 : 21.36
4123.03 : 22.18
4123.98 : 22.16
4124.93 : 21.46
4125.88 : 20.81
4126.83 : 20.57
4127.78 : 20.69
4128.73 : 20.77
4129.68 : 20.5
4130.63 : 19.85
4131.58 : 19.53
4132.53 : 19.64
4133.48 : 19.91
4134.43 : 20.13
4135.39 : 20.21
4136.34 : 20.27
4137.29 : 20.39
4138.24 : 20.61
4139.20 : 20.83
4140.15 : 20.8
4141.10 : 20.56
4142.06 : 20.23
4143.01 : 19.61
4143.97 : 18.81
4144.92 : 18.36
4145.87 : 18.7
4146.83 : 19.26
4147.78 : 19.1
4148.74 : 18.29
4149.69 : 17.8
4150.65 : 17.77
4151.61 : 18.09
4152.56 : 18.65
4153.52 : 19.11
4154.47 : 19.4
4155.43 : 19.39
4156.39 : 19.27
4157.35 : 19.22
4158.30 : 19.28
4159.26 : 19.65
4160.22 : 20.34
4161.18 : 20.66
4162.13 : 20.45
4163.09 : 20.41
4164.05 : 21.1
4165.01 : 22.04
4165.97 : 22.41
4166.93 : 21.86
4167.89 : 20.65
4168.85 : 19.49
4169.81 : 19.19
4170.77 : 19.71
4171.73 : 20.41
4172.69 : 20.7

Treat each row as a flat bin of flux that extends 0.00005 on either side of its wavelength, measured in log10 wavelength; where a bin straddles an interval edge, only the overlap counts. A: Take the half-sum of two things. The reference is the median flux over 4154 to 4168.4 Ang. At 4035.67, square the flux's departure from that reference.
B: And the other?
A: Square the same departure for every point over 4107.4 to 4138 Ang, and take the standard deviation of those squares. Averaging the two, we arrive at 2.7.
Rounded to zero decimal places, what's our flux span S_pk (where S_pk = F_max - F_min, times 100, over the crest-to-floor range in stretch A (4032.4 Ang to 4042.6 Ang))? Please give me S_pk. 449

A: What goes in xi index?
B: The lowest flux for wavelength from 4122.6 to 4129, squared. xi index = 423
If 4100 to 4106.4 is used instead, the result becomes 319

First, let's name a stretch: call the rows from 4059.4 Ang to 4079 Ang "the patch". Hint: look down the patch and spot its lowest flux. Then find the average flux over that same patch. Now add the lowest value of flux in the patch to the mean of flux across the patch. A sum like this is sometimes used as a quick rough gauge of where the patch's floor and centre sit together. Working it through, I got 38.0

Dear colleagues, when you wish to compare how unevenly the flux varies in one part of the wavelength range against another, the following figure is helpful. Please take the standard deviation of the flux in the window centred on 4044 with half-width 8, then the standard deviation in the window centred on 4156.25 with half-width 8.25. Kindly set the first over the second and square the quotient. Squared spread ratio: 1.1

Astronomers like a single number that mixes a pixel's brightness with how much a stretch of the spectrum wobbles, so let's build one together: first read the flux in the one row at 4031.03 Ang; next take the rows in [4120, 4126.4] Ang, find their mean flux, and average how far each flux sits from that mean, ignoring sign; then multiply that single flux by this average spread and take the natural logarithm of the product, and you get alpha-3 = 2.5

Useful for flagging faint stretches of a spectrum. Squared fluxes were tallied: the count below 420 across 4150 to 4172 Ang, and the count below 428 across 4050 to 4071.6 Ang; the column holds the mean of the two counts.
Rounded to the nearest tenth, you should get 17.5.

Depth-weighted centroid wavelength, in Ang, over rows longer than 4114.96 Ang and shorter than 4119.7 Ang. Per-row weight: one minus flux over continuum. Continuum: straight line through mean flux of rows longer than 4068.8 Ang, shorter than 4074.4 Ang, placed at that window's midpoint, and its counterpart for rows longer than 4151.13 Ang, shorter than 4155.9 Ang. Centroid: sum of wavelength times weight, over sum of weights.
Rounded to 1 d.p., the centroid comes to 4116.8 Ang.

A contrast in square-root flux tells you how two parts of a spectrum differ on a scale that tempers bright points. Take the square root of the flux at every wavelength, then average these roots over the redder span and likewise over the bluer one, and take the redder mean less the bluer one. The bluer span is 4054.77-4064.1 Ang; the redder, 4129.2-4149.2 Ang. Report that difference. 0.11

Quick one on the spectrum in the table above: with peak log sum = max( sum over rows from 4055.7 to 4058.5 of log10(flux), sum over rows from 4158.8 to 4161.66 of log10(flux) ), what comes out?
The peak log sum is 3.92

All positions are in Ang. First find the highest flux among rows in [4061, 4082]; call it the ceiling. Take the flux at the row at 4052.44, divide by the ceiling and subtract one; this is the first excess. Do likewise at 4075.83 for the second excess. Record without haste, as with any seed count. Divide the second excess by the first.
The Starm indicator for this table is -3.1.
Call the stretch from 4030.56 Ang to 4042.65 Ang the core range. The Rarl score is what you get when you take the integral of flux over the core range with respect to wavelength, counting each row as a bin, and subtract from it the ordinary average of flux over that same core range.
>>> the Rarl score 224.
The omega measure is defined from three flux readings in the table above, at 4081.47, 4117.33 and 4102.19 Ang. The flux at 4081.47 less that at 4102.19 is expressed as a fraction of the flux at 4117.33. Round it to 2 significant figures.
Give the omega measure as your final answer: 0.13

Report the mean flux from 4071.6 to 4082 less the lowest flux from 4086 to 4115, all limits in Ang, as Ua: 1.9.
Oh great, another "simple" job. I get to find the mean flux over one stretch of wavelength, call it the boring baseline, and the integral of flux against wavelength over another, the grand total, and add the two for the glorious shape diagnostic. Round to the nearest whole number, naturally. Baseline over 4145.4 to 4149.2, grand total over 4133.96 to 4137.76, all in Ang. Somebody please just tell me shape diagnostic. 96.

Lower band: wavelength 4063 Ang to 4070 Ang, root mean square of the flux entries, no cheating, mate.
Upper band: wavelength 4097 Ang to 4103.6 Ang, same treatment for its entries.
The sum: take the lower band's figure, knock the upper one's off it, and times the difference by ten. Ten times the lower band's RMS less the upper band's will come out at 10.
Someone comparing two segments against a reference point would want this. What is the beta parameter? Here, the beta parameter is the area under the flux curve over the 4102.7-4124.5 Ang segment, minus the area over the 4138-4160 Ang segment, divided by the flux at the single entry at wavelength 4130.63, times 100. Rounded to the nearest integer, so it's 279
